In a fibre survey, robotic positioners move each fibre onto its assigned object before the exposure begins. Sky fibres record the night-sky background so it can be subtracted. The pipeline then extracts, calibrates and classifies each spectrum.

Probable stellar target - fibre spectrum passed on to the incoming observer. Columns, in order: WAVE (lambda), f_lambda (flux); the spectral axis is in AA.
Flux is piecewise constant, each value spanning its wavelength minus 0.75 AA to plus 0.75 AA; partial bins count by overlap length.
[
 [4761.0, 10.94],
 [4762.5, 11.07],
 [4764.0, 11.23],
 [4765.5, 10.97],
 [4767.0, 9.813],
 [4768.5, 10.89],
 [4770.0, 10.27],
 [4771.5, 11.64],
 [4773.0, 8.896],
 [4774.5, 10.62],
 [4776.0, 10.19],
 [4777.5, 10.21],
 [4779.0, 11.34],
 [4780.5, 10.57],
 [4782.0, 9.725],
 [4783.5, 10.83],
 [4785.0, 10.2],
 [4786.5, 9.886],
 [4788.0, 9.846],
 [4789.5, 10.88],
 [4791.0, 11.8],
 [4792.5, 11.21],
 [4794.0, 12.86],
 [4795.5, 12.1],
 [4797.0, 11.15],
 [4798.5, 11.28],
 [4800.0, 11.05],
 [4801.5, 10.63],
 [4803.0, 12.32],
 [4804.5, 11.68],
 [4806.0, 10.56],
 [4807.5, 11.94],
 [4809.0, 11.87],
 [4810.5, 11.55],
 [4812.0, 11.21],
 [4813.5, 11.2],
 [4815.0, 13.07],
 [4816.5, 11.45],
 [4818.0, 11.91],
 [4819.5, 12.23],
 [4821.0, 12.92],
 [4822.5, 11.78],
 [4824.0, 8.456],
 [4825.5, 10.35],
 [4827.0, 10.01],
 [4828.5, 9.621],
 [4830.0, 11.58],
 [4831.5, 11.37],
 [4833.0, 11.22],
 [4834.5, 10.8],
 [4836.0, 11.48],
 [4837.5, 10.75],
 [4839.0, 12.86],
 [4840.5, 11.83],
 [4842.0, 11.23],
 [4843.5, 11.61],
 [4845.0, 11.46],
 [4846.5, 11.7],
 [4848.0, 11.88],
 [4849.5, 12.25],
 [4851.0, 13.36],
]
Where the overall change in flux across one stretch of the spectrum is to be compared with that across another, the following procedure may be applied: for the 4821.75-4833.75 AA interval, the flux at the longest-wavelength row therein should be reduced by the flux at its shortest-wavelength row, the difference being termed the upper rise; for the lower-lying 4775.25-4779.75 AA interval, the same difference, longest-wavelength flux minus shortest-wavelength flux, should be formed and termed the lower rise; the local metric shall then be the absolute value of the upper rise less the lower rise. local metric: 1.7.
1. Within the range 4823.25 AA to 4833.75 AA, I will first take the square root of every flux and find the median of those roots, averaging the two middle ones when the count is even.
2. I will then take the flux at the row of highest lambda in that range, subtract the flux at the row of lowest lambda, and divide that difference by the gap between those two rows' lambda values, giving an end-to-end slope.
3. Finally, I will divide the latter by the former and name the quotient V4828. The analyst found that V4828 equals 0.10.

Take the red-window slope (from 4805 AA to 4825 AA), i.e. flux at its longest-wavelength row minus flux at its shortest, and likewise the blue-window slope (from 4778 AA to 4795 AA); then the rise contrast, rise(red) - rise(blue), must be -3.6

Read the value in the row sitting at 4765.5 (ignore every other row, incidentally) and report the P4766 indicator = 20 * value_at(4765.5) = 219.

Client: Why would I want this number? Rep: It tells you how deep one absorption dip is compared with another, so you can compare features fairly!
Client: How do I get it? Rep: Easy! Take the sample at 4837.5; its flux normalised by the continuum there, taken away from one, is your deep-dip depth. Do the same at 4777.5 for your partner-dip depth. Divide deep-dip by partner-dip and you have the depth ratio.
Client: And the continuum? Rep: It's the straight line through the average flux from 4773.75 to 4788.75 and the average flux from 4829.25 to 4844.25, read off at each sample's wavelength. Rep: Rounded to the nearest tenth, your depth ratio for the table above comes 11.9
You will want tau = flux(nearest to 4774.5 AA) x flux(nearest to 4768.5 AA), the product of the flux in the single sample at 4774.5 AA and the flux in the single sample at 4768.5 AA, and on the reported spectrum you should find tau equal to 116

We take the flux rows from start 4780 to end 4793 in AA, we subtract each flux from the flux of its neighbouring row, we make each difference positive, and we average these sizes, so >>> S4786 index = 0.7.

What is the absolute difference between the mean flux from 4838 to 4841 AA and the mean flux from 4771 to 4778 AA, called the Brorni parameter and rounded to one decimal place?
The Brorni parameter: 2.0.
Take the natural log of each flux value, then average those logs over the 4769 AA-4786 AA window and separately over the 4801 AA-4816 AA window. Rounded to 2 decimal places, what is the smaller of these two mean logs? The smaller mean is 2.34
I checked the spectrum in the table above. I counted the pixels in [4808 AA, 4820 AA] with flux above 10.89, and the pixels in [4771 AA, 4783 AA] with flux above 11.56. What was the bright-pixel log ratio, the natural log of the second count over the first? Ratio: -2.1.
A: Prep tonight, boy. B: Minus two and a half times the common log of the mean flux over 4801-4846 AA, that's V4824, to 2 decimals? -2.64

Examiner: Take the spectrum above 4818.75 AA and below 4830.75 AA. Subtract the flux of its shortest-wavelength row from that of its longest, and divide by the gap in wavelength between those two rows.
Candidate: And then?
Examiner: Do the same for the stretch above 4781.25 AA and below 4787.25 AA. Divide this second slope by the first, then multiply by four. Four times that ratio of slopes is -2.3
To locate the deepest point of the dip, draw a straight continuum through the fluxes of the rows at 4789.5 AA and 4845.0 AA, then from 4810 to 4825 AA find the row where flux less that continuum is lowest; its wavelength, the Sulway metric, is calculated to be 4824.0 AA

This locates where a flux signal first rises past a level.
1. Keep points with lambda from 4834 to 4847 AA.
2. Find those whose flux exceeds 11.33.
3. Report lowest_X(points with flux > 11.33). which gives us 4836.0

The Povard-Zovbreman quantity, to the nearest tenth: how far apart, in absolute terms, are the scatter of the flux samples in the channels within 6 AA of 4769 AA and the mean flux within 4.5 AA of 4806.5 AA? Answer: 10.8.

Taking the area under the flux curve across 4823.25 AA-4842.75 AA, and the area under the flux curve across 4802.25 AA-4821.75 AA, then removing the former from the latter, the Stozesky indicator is 19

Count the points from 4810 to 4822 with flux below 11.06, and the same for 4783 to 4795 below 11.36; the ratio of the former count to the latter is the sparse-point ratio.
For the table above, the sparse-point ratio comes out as 0.0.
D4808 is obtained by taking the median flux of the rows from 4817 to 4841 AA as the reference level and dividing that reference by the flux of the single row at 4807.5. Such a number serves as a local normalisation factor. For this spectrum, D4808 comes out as 0.96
